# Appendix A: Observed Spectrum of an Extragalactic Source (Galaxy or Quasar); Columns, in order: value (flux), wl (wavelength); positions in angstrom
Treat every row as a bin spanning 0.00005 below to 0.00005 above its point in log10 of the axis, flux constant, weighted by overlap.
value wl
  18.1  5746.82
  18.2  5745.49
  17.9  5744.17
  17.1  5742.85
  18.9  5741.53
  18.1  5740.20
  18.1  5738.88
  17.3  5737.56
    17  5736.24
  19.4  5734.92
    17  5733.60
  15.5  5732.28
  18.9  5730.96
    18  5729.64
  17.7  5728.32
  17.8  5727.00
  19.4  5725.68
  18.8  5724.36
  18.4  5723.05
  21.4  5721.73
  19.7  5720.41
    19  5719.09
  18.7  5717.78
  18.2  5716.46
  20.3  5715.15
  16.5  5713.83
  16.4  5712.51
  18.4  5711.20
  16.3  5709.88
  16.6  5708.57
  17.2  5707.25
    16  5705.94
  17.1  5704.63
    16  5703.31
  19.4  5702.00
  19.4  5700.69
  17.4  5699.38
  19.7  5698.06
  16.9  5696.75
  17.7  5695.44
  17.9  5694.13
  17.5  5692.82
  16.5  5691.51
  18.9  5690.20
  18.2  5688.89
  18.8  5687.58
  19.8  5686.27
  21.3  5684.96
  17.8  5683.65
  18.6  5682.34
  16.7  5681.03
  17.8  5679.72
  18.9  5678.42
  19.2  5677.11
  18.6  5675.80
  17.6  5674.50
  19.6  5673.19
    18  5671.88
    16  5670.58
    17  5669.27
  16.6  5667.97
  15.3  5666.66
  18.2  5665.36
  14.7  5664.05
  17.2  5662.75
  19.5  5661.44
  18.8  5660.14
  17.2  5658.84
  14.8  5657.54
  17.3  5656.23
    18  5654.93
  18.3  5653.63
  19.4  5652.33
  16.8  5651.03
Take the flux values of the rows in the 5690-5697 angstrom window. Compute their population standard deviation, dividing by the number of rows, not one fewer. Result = 0.76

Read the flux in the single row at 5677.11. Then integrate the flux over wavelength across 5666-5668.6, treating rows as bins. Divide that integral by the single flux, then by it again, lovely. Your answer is 0.113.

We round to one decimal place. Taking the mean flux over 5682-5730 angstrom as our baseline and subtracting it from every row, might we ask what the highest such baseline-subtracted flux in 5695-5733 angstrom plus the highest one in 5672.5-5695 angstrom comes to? 6.3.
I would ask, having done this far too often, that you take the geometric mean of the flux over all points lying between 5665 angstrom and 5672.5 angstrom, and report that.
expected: 16.8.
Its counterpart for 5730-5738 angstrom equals 17.5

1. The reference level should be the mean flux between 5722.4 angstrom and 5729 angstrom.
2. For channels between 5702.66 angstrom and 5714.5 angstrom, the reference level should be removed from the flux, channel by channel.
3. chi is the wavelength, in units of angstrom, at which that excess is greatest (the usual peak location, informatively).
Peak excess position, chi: 5711.20 angstrom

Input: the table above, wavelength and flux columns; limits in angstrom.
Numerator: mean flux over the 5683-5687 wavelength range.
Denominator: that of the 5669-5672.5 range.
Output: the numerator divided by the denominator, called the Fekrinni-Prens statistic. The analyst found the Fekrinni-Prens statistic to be 1.15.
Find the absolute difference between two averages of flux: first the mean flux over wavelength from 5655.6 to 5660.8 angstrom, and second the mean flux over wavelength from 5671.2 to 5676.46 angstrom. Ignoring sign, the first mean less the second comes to 1.4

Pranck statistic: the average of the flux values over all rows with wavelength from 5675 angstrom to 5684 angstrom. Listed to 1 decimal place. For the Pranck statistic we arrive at 18.2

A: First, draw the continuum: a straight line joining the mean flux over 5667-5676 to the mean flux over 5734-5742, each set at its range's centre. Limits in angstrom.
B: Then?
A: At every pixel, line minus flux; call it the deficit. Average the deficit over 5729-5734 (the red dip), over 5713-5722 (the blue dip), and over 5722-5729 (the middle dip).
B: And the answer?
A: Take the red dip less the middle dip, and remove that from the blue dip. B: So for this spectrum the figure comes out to -2.3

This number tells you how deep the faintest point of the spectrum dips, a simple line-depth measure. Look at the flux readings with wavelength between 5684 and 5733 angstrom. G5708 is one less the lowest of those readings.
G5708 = -14.5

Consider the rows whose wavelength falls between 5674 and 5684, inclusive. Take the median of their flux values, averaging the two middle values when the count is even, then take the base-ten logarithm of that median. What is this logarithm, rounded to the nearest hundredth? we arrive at 1.26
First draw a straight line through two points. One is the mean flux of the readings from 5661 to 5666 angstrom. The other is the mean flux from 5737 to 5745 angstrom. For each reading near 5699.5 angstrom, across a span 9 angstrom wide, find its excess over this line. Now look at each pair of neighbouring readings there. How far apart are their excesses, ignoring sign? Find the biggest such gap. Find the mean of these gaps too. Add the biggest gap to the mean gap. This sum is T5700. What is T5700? 5.3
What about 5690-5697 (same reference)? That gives 3.4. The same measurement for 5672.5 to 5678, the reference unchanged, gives 3.2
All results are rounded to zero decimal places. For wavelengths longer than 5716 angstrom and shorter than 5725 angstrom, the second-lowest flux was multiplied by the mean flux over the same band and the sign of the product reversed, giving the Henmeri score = -353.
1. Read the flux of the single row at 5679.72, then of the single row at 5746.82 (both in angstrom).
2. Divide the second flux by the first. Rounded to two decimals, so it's 1.02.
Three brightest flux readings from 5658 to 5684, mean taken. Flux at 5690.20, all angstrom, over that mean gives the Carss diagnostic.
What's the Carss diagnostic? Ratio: 0.97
